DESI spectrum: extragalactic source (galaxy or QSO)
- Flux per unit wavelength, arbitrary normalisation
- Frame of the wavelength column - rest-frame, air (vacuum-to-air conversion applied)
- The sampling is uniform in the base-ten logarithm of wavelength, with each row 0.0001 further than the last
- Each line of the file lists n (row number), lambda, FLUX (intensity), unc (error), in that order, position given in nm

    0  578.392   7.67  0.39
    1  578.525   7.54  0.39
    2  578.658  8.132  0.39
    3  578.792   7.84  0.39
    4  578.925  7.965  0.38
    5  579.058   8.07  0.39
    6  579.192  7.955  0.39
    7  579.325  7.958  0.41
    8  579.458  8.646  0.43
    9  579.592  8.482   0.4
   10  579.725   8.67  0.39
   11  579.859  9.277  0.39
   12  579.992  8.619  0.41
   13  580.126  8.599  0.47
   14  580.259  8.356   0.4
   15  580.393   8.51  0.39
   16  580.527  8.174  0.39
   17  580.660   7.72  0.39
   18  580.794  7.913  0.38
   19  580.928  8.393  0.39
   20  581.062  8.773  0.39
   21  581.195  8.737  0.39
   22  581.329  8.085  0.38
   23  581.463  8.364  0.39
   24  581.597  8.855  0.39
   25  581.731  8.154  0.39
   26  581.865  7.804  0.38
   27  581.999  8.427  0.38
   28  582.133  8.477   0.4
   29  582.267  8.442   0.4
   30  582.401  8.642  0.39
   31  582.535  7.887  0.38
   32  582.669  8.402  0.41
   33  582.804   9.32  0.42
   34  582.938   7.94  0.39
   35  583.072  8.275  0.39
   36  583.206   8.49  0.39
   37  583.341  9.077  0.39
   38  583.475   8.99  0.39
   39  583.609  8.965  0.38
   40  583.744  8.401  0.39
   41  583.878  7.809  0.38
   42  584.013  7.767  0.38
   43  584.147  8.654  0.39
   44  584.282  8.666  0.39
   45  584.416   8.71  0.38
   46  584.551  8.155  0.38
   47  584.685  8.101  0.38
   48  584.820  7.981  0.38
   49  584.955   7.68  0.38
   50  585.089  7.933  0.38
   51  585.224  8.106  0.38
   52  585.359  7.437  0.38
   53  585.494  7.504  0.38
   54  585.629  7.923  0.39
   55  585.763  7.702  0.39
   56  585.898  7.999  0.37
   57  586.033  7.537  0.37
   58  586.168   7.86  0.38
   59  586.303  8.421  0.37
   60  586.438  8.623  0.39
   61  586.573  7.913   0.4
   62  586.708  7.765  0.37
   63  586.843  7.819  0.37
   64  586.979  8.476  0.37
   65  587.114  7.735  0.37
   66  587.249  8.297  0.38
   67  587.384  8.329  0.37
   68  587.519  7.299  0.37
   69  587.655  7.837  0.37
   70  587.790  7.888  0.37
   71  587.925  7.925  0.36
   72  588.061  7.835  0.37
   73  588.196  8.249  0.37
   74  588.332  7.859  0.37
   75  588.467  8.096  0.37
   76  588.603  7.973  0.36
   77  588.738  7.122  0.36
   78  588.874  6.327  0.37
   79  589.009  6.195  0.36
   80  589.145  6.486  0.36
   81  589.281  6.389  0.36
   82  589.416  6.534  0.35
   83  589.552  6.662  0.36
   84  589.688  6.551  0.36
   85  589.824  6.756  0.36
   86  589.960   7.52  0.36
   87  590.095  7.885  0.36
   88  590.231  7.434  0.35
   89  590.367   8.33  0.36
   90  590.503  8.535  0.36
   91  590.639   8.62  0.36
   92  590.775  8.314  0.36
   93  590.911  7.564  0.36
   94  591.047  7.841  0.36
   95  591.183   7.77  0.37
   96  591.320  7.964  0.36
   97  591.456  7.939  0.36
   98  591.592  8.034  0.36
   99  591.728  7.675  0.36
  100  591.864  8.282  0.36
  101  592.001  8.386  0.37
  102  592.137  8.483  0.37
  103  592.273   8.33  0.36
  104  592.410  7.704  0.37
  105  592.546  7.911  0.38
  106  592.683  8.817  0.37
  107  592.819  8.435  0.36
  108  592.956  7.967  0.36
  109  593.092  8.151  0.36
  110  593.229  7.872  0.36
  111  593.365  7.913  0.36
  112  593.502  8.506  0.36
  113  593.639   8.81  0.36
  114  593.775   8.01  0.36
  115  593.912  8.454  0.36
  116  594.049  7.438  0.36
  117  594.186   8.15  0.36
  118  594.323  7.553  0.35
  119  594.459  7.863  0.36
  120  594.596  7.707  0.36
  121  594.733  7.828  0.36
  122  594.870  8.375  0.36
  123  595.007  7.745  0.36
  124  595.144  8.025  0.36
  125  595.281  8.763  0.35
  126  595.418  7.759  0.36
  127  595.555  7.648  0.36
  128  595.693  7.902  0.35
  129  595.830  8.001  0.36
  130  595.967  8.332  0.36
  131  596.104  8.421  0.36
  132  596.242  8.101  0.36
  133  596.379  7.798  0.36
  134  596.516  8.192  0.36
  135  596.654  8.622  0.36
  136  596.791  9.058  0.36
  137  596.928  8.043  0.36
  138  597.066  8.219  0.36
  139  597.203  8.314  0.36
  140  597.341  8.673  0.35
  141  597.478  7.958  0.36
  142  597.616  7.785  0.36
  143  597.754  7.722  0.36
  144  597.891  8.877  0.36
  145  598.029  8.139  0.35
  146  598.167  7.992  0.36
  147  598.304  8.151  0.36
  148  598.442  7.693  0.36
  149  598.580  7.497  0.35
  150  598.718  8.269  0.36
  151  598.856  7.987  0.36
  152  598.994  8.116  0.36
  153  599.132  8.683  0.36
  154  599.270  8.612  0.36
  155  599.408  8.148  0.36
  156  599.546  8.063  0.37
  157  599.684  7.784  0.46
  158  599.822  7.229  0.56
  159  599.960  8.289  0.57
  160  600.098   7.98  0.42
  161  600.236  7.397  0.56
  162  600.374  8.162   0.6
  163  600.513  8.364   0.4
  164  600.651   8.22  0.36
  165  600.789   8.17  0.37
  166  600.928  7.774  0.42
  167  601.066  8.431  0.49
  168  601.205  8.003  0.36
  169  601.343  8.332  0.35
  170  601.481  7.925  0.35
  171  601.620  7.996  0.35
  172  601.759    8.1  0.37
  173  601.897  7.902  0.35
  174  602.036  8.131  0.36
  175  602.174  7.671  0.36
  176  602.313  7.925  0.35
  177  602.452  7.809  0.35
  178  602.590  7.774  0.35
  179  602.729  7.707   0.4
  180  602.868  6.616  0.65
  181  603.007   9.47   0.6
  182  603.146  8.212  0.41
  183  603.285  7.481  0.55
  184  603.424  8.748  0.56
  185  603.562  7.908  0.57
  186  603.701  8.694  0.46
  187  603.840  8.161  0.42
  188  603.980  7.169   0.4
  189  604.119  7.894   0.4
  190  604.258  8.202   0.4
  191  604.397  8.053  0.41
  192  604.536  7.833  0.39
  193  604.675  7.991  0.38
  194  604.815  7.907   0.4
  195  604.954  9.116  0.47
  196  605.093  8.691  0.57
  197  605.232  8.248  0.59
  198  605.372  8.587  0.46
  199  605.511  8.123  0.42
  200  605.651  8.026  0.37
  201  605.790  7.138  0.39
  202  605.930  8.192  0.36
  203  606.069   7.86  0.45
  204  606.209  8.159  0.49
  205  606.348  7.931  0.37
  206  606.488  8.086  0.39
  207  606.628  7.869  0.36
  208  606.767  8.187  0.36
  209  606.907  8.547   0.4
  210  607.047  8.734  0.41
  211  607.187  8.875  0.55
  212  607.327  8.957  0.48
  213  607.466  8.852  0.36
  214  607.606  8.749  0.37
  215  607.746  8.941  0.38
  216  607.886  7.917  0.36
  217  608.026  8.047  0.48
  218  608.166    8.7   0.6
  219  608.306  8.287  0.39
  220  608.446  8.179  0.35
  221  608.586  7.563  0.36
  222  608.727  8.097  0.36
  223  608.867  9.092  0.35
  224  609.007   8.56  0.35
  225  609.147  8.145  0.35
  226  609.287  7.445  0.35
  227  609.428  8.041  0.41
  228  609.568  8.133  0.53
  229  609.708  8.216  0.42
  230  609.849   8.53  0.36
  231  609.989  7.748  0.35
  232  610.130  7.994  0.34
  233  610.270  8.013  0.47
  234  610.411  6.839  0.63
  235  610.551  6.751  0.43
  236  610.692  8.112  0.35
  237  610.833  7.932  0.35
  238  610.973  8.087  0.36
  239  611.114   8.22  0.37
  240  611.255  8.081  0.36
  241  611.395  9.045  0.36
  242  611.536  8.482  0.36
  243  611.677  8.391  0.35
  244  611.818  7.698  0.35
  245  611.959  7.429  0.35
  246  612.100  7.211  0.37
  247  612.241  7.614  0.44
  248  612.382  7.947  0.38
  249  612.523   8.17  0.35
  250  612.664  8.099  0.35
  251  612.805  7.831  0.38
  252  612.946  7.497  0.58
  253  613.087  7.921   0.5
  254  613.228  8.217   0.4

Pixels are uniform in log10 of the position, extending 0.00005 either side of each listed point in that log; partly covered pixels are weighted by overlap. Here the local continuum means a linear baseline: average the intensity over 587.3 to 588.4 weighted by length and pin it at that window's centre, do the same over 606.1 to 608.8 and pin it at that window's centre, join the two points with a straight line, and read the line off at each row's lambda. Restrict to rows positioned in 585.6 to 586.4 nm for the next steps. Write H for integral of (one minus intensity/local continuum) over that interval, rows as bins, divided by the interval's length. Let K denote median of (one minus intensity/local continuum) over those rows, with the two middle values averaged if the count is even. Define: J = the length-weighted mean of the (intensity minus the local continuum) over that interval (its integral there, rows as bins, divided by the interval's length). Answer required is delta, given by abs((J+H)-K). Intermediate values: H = -0.01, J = 0.06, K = -0.003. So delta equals 0.06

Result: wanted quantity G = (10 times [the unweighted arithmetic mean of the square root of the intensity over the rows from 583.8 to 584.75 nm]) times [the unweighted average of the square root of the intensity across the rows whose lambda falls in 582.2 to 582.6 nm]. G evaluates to 82.9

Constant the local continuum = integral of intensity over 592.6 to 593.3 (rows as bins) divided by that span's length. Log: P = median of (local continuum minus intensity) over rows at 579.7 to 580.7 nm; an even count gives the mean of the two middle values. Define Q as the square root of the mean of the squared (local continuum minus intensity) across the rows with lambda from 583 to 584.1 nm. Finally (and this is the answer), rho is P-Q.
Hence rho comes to -0.8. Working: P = -0.3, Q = 0.53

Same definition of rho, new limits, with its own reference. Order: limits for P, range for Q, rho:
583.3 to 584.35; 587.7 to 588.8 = -0.9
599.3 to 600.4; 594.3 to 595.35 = -0.2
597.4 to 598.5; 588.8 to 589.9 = -1.5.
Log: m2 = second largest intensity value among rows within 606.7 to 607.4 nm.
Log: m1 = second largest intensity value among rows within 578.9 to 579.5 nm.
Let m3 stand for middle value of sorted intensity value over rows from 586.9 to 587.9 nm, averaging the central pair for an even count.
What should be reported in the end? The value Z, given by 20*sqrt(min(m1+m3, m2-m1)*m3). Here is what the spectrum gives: 50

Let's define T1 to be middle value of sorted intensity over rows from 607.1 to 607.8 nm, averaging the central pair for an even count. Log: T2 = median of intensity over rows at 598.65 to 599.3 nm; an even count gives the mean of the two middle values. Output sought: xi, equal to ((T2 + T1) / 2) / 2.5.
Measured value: 3.43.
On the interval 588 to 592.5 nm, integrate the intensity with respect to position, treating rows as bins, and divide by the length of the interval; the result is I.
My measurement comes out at 7.63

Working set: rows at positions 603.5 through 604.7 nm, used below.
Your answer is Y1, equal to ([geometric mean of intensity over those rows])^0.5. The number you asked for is 2.82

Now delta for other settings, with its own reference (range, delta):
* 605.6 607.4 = 0.13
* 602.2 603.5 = 0.30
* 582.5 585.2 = 0.54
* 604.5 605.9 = 0.13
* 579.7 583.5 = 0.68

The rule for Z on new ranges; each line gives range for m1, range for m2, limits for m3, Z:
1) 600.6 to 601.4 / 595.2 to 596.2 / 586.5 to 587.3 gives 17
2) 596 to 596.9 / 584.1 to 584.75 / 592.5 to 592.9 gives 12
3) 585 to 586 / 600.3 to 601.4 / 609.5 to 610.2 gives 34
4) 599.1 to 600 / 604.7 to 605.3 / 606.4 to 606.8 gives 16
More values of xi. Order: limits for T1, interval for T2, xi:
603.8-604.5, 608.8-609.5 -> 3.24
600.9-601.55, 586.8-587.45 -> 3.26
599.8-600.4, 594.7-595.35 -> 3.20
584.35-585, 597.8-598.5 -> 3.25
